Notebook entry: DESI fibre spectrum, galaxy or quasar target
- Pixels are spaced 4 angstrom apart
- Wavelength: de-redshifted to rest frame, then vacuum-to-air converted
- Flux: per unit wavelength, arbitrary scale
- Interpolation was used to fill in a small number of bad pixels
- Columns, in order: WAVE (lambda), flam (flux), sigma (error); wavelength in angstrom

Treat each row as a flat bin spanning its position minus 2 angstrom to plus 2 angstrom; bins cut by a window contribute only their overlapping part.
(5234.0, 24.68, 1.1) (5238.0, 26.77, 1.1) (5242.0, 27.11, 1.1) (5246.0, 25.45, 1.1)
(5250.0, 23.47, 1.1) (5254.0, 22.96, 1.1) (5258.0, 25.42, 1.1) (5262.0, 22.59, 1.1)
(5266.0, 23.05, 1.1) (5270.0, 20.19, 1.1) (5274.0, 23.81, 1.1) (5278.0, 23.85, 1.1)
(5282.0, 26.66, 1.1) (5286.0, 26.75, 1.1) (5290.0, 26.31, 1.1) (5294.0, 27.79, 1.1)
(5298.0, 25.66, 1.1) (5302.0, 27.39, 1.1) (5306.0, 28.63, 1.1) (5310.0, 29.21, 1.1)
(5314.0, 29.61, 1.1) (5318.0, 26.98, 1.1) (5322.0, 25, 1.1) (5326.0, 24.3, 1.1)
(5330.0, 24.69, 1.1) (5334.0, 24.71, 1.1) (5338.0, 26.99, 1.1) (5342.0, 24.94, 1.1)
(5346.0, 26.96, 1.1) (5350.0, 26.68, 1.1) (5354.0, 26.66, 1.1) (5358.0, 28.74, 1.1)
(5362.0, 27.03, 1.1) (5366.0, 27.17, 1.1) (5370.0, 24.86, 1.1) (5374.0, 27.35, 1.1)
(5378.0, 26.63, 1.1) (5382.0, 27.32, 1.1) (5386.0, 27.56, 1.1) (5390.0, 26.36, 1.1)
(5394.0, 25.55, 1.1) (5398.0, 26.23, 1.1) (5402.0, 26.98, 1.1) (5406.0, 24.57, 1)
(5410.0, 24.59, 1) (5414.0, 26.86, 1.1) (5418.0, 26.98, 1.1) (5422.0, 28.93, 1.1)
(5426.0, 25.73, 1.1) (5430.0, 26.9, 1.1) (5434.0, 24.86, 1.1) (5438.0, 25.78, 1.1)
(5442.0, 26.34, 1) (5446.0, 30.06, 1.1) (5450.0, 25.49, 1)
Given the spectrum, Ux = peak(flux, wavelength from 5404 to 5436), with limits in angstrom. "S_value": 28.93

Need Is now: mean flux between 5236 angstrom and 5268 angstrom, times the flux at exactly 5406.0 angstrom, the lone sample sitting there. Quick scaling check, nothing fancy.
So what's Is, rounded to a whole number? 604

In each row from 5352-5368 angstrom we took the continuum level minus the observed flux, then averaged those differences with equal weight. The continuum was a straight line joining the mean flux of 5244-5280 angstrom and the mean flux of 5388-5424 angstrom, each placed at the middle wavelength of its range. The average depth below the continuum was -2.0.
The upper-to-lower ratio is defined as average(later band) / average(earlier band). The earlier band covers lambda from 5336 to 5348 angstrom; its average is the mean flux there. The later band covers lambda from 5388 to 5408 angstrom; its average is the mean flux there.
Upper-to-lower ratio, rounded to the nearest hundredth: 0.99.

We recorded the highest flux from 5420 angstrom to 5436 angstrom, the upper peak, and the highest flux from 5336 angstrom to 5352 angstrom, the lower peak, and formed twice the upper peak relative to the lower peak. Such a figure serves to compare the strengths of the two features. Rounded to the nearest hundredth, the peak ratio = 2.14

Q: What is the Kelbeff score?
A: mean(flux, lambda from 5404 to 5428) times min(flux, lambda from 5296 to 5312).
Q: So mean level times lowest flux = 674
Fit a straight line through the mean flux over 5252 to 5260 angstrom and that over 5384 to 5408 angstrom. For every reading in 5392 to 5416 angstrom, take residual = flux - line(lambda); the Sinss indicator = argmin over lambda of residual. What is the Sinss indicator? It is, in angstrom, 5410.0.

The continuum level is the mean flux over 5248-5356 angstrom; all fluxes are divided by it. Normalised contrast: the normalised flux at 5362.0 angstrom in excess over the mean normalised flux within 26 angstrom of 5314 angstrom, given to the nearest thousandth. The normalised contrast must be 0.012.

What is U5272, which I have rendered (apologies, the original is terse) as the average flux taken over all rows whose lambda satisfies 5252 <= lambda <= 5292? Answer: 24.2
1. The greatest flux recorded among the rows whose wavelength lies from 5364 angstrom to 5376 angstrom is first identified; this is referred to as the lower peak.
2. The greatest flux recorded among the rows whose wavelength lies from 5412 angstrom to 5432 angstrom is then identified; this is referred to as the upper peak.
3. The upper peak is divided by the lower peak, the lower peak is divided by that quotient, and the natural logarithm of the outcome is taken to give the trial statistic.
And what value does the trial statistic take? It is 3.25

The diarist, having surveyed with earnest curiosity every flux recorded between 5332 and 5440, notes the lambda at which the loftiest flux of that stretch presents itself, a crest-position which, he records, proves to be 5422.0 angstrom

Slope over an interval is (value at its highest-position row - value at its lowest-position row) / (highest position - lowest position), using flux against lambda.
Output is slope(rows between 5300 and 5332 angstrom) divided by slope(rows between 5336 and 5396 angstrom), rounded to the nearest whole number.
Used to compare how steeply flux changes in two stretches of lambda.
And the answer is 4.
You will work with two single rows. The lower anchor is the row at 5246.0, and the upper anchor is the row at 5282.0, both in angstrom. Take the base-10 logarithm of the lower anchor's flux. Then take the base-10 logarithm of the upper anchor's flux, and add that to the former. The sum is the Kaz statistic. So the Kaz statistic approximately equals 2.83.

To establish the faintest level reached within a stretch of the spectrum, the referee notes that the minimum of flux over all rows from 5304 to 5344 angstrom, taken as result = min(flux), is 24.3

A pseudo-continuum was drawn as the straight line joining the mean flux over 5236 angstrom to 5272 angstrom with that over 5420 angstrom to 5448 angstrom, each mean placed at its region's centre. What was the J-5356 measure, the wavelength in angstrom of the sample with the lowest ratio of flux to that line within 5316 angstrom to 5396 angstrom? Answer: 5370.0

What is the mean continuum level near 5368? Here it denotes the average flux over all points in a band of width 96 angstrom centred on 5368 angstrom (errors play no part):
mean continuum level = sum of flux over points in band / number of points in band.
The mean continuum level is 26.2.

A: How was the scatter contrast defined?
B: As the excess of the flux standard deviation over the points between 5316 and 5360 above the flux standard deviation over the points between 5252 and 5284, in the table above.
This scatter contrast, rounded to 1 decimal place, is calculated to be -0.5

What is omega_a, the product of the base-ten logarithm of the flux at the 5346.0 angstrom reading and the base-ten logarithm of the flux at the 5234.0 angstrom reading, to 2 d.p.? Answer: 1.99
